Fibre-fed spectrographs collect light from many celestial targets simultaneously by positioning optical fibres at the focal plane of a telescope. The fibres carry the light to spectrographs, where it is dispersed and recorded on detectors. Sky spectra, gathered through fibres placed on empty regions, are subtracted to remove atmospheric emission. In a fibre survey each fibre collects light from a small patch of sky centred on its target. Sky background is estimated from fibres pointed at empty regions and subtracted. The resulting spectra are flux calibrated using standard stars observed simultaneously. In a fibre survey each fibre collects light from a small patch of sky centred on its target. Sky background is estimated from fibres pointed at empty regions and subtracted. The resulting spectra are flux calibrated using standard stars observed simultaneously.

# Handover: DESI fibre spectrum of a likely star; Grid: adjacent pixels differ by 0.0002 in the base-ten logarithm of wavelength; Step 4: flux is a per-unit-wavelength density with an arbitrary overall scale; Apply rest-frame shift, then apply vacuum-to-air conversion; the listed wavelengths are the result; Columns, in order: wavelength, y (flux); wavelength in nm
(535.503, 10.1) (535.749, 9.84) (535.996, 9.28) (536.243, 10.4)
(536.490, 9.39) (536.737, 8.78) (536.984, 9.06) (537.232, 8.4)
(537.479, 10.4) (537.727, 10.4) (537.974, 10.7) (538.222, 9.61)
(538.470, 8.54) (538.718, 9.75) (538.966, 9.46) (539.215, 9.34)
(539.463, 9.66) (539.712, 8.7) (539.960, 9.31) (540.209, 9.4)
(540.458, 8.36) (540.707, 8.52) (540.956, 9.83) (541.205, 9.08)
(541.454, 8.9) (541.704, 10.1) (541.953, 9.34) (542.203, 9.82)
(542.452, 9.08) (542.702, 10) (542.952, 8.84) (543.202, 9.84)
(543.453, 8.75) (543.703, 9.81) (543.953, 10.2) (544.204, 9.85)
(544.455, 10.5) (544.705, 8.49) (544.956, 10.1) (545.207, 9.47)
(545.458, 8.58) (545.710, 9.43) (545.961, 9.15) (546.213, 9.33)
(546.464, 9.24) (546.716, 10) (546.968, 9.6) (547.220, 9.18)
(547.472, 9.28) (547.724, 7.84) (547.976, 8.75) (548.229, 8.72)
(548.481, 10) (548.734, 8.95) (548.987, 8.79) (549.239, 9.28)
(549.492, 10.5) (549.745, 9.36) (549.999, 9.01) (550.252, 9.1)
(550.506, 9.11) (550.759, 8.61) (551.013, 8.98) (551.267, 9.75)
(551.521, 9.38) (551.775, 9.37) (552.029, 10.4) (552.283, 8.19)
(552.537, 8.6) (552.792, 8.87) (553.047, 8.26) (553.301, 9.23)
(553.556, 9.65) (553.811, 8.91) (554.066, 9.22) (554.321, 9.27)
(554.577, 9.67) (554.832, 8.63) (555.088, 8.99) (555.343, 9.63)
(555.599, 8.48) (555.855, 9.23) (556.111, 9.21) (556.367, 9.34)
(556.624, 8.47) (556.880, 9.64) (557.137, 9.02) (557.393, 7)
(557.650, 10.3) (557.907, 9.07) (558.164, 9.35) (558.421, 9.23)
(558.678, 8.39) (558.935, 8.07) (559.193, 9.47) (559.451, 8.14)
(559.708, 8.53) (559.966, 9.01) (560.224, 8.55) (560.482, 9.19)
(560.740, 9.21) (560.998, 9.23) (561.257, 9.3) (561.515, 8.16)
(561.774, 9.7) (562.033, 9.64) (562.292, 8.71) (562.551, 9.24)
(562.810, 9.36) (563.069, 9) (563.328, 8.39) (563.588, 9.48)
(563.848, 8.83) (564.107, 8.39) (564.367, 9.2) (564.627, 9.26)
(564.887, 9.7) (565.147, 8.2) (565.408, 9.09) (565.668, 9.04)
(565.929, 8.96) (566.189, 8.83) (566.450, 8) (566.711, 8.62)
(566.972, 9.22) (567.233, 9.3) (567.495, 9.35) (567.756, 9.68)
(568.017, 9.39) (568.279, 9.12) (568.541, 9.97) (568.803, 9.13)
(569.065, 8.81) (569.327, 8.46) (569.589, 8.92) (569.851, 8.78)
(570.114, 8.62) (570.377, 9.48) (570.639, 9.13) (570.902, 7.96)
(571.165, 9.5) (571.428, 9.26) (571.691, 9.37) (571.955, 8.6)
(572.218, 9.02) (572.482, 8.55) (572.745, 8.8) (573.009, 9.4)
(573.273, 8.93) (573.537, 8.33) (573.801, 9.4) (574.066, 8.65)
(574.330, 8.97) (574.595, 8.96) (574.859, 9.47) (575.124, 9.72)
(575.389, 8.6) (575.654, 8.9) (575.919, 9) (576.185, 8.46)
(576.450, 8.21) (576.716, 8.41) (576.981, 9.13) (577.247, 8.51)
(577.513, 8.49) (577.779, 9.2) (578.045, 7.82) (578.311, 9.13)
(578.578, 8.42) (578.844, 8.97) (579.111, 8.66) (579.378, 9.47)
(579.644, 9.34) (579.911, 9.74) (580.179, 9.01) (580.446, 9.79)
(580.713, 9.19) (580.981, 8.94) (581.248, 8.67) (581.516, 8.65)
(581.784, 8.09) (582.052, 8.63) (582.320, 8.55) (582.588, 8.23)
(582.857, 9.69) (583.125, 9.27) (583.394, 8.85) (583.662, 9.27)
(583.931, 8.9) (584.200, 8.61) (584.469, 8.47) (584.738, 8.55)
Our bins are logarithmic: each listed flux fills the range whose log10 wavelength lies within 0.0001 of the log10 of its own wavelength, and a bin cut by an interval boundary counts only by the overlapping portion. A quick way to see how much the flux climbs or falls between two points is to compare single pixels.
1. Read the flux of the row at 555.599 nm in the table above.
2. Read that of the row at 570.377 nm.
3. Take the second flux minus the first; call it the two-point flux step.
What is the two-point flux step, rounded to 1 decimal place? 1.0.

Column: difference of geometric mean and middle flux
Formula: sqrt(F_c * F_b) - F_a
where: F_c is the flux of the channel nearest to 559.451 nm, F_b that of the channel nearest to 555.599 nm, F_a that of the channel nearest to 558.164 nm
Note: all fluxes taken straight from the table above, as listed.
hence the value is -1.0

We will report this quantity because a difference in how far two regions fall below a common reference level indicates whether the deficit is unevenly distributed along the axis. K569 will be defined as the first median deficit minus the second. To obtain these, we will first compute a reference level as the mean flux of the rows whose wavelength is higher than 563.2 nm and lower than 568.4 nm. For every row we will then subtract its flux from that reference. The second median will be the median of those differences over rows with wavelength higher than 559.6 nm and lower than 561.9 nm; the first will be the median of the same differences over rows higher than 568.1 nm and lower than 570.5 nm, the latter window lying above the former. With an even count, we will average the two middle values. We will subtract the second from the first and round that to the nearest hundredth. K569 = 0.27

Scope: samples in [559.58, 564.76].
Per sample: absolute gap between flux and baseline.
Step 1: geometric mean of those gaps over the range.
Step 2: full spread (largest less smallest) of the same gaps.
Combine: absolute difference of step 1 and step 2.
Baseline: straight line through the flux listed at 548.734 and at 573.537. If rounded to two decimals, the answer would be 0.56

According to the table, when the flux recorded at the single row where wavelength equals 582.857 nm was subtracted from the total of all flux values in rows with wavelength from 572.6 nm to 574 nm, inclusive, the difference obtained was 35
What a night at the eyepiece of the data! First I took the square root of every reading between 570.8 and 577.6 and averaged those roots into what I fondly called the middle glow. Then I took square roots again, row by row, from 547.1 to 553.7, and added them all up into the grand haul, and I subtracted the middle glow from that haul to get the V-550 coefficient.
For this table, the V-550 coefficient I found 75.50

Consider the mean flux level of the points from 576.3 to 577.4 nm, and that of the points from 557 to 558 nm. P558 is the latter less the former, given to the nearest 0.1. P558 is 0.3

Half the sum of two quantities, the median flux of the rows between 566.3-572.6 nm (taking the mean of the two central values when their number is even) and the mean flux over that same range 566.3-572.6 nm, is 9.07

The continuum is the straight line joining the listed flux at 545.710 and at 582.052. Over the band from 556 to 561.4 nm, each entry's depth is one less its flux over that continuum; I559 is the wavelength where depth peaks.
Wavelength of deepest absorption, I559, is 557.393 nm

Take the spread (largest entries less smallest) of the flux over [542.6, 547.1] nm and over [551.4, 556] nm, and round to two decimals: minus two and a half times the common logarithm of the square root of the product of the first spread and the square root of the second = -0.59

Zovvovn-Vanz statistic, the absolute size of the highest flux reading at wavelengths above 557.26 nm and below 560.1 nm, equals 10.3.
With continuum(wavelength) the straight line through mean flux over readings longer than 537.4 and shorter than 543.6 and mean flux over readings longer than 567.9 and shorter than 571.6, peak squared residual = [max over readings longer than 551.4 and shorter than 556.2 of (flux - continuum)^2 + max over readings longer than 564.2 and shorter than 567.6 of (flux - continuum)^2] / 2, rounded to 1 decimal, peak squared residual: 1.2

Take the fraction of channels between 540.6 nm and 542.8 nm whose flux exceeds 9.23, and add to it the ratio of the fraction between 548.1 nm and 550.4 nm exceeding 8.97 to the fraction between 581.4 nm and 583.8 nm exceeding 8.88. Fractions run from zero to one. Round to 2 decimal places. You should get 2.56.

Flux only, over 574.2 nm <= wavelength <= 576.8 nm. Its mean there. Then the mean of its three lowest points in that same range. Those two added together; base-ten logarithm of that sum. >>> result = 1.24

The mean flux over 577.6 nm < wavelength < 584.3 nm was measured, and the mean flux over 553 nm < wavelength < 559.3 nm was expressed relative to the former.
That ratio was 1.01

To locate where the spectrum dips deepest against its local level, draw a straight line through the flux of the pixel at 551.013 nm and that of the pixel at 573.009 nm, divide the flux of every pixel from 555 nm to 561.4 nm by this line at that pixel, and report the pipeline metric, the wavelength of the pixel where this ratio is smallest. 557.393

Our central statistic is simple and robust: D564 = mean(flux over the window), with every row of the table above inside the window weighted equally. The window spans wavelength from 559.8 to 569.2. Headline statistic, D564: 9.1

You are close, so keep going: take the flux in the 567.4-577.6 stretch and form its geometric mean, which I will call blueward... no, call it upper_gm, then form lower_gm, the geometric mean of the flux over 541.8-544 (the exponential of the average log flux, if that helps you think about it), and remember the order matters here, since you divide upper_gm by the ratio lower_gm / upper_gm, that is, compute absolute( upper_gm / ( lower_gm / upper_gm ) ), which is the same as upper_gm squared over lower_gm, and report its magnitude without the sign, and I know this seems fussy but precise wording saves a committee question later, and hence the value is 8.42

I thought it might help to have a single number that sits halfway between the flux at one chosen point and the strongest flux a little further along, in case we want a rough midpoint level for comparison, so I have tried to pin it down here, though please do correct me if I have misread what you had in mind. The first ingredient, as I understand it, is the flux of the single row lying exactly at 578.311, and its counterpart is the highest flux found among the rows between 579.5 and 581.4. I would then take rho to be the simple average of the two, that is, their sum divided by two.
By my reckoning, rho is 9.5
